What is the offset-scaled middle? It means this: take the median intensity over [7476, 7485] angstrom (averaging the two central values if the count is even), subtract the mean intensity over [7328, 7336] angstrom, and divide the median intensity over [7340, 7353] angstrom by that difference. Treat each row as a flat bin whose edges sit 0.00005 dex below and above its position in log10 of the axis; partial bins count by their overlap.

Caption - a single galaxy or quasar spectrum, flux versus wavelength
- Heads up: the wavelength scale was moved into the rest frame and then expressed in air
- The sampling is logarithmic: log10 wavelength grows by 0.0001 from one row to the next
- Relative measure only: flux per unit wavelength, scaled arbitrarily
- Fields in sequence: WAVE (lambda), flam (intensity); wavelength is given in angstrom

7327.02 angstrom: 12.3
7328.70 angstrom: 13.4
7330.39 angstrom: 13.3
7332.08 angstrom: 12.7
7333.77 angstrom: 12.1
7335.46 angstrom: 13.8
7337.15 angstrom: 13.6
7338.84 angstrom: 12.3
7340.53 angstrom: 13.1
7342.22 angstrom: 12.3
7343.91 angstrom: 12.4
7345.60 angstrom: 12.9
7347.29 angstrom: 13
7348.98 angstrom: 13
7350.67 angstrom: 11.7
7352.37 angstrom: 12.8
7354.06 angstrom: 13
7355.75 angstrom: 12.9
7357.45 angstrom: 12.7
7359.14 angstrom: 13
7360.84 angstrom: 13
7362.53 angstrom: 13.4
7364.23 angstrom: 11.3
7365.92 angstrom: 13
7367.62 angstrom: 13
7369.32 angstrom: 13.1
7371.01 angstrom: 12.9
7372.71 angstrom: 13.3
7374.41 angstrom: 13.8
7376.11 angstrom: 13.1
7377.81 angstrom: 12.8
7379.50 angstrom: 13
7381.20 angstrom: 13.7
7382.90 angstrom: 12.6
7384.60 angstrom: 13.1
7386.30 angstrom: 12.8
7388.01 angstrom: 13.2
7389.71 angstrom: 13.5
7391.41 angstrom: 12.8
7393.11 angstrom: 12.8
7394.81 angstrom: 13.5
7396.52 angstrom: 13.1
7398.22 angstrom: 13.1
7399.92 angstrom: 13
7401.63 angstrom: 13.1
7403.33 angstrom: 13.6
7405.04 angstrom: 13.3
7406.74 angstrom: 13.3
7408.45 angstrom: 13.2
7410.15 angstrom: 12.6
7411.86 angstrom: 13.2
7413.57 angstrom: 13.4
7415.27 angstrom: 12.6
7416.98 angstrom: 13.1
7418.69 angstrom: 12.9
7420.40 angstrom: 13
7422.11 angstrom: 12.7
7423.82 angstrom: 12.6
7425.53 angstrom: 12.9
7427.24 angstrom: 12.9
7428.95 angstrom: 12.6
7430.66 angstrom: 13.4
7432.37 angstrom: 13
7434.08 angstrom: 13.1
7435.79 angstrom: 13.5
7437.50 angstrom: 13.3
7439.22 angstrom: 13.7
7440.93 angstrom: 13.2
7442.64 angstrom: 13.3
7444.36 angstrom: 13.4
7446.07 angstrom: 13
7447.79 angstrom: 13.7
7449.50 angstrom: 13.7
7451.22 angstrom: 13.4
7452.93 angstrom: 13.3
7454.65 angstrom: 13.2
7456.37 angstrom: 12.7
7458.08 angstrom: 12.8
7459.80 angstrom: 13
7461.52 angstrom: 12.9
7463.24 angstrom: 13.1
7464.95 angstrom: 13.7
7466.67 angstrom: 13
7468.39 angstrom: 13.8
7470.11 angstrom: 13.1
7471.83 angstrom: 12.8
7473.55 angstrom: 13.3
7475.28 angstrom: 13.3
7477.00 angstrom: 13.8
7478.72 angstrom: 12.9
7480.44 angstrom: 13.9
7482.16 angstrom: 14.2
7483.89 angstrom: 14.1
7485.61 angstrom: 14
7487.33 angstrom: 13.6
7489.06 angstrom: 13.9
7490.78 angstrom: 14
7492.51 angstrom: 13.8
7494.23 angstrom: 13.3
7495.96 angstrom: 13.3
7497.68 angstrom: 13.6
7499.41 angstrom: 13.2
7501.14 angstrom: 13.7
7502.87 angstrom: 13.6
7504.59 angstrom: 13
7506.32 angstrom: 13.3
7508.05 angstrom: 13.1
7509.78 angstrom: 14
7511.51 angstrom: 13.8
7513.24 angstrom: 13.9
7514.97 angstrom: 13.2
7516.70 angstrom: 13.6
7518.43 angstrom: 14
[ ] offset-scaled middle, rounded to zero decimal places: 15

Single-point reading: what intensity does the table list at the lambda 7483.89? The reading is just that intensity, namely 14.1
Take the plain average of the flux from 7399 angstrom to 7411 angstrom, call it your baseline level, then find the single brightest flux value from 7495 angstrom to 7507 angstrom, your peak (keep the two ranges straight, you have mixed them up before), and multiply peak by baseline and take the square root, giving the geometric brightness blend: 13.43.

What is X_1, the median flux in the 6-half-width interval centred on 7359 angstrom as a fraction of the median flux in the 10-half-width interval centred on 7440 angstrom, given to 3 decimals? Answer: 0.974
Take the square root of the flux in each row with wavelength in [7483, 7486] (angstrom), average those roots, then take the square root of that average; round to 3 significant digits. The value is 1.94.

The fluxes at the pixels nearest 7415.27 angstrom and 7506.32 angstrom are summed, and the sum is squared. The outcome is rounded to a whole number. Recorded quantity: 671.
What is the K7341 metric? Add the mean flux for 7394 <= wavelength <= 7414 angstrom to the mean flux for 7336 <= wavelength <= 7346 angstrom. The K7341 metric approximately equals 26.0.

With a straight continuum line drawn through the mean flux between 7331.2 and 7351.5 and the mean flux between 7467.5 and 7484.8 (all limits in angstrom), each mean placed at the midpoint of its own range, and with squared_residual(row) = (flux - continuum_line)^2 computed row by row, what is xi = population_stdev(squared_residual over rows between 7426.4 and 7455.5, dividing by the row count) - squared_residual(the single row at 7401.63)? 0.10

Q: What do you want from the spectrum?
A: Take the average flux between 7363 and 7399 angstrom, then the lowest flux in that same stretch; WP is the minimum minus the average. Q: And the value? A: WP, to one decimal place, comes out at -1.7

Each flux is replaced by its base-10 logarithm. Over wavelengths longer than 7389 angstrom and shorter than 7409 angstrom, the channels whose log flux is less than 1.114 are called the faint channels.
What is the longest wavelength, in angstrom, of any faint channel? 7399.92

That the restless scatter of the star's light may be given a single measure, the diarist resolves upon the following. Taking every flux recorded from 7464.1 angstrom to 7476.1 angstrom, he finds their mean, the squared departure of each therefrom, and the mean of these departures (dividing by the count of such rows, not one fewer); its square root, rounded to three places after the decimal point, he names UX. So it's 0.336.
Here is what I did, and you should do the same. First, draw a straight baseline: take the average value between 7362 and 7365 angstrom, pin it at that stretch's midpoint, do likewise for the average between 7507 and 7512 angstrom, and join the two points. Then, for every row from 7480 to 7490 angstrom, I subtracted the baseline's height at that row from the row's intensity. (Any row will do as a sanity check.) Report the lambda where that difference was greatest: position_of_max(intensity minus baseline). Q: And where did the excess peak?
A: 7482.16 angstrom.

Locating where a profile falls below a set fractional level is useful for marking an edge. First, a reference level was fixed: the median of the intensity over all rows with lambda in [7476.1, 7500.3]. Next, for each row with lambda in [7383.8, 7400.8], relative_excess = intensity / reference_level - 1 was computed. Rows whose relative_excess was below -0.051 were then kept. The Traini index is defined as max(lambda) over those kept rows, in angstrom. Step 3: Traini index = 7399.92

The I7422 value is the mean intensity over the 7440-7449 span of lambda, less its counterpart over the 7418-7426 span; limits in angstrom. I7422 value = 0.5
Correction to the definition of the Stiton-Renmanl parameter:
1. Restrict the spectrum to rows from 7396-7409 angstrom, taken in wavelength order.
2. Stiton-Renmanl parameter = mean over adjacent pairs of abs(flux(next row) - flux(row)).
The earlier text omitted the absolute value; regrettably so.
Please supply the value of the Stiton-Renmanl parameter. 0.16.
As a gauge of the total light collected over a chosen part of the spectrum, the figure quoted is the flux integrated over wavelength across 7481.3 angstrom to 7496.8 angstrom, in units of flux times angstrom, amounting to 214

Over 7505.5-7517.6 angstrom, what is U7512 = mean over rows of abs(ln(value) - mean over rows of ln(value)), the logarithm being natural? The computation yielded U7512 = 0.0226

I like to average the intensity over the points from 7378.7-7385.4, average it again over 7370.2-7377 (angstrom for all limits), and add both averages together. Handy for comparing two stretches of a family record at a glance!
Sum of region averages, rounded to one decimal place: 26.4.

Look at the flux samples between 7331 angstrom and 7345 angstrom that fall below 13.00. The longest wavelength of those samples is 7343.91 angstrom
